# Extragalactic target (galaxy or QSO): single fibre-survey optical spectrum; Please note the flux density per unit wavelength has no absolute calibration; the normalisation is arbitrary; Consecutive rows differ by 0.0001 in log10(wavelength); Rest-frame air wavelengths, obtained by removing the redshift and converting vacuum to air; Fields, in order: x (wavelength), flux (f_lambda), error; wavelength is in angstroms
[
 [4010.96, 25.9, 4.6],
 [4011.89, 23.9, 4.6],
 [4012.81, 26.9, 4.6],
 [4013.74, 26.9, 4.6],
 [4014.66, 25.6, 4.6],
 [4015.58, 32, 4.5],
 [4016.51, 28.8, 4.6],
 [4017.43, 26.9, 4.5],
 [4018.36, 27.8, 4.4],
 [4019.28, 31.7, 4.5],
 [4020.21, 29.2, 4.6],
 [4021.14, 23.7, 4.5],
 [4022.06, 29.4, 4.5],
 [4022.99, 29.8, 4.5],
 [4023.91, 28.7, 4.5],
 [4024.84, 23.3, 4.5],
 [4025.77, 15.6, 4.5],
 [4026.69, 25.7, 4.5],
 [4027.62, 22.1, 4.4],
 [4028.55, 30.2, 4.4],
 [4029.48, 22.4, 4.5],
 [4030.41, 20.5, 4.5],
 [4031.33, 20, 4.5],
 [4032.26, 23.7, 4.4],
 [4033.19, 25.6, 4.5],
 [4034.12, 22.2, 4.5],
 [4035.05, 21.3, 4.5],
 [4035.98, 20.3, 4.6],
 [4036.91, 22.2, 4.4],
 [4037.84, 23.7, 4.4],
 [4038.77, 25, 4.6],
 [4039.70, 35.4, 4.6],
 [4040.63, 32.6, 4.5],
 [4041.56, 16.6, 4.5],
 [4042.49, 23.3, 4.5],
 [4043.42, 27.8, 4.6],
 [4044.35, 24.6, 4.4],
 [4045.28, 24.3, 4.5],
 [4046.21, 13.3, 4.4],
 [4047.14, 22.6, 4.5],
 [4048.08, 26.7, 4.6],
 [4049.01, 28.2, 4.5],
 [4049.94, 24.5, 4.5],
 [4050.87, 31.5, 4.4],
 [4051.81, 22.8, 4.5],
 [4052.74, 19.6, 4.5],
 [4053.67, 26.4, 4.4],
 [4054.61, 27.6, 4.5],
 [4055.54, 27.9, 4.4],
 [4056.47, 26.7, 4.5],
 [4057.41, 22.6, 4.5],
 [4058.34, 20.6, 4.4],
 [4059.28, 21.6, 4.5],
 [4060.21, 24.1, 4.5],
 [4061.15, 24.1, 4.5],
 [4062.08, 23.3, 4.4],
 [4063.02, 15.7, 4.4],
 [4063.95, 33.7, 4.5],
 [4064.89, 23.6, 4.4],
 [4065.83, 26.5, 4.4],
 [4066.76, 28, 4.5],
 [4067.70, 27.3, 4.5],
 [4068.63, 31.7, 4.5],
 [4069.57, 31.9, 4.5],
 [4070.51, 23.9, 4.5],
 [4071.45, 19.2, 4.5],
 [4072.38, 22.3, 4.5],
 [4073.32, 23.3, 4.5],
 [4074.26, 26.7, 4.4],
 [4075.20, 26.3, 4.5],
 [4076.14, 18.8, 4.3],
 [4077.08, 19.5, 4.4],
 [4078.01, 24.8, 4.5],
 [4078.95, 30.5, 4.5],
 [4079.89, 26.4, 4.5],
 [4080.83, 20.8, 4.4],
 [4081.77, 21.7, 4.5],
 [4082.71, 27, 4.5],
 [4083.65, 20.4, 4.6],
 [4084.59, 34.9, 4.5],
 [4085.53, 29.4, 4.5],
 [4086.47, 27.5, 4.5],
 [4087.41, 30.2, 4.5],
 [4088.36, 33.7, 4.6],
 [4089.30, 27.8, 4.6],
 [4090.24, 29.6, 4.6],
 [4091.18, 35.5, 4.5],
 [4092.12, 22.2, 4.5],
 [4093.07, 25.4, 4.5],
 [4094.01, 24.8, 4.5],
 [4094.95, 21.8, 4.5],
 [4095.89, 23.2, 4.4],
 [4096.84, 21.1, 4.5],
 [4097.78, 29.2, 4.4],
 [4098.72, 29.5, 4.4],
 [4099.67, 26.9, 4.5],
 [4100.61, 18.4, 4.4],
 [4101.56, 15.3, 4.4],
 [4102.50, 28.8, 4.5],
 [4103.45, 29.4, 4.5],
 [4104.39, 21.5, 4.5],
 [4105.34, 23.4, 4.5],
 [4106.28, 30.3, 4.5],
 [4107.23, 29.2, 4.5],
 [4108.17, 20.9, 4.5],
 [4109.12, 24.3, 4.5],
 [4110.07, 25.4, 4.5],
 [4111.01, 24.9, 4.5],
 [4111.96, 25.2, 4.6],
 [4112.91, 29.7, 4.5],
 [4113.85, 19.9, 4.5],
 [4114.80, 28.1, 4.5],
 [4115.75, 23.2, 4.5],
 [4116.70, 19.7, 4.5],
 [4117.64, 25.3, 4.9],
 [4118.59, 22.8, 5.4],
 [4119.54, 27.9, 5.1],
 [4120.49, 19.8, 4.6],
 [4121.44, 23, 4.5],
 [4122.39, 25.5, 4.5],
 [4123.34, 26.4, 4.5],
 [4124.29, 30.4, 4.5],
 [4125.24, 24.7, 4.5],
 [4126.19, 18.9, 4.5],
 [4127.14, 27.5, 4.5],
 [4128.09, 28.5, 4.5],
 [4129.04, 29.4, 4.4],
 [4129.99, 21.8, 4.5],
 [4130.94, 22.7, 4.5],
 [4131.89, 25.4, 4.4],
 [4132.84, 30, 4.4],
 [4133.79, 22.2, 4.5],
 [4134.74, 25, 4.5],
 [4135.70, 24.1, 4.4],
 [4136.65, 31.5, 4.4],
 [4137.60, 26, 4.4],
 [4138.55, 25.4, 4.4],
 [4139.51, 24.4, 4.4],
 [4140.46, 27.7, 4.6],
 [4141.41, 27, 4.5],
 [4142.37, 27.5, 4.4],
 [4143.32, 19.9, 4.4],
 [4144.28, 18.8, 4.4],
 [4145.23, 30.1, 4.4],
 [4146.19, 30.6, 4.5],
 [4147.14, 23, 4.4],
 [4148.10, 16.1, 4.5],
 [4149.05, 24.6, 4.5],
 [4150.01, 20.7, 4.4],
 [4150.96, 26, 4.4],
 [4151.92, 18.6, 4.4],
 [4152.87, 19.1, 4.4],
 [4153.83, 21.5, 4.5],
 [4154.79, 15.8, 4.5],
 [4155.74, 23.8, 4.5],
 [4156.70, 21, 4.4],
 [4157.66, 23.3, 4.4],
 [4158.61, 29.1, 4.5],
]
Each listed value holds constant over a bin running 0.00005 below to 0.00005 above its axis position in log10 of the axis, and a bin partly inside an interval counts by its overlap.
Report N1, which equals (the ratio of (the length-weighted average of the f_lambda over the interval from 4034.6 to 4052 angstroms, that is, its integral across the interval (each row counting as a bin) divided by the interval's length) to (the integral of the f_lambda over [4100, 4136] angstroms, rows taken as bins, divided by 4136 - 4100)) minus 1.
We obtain -0.01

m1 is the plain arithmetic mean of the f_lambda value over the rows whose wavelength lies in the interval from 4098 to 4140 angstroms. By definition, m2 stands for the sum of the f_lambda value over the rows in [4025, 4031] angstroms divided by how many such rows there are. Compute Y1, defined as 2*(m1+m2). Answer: 96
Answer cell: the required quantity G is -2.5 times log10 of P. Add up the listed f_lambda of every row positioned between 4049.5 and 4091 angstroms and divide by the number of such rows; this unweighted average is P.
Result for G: -3.52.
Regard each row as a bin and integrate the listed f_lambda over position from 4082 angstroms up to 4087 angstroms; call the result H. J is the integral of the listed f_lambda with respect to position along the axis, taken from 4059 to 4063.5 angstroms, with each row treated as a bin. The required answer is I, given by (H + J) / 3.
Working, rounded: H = 138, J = 98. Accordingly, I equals 79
